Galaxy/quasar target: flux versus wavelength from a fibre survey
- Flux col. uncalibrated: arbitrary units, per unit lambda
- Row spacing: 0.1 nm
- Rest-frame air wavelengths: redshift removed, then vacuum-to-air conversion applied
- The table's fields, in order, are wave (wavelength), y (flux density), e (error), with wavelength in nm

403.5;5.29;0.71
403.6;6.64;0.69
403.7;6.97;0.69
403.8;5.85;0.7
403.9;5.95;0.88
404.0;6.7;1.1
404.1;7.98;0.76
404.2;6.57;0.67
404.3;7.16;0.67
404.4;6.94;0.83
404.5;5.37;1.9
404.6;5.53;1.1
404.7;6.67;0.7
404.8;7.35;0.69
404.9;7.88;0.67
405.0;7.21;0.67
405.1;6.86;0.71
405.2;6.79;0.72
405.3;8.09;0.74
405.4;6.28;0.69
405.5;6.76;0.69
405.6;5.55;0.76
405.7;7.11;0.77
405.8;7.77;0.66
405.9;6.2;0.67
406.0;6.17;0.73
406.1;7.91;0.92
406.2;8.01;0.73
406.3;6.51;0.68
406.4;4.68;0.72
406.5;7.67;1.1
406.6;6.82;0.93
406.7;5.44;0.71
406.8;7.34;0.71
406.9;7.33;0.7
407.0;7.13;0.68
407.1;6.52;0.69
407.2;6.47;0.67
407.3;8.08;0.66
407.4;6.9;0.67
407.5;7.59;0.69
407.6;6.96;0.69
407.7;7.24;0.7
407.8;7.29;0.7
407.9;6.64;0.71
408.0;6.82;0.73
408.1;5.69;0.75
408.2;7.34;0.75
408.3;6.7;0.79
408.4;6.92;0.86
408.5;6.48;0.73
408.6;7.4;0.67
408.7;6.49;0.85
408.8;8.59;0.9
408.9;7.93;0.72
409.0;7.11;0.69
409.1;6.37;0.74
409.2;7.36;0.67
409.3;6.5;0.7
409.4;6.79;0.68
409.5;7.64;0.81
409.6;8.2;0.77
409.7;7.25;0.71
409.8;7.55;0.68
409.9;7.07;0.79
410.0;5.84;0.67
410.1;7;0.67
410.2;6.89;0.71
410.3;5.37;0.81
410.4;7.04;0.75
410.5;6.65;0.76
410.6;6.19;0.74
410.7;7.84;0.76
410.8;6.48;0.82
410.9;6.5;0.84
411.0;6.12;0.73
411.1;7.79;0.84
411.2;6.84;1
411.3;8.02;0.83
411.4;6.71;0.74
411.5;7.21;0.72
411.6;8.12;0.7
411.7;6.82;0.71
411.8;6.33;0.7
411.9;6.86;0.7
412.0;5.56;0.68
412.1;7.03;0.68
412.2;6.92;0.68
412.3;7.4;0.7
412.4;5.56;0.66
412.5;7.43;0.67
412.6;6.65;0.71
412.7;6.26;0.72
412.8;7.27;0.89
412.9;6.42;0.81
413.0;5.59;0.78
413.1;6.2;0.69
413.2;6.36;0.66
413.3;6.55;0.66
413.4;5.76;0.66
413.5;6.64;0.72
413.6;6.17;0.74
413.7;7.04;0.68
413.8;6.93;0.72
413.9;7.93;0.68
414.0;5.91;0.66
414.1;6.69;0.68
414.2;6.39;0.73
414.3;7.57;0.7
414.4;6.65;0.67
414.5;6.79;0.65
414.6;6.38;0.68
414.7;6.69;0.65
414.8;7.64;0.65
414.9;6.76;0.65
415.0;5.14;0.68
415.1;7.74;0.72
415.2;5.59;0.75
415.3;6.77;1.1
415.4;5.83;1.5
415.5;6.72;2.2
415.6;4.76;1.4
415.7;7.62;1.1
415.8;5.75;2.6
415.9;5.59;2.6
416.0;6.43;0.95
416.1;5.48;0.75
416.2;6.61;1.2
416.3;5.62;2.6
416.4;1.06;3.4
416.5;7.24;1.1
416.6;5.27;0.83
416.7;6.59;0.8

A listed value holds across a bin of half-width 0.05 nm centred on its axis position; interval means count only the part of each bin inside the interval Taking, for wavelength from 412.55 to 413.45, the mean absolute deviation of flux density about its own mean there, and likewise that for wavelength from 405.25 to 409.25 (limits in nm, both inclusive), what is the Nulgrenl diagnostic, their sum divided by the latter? 1.55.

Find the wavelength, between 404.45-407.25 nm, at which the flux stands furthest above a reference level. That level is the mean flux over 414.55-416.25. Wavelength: 405.3 nm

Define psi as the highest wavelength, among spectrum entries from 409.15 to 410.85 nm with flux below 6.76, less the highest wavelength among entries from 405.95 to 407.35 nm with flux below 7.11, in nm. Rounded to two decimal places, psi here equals 3.60 nm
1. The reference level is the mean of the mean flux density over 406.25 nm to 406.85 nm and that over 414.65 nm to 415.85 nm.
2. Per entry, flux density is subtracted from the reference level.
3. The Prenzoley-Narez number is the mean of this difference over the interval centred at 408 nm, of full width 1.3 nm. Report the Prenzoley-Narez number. -0.51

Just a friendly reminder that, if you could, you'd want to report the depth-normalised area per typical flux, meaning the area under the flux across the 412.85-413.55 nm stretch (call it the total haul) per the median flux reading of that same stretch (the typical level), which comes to 0.68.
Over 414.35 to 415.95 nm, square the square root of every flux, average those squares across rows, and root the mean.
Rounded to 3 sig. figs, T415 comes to 2.53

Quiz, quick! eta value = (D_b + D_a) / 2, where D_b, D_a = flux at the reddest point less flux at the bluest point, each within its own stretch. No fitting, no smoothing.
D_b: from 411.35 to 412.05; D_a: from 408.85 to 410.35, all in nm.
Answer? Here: -1.9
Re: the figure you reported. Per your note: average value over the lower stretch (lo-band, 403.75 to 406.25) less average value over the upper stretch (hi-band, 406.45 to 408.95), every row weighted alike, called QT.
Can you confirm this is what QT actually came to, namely -0.2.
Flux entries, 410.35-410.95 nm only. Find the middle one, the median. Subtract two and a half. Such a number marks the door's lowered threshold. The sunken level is 4.1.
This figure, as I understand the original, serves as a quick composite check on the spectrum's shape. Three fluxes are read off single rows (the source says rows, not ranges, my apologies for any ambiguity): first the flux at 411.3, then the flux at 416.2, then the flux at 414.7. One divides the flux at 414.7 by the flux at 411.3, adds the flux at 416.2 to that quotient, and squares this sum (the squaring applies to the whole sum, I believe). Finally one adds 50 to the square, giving 105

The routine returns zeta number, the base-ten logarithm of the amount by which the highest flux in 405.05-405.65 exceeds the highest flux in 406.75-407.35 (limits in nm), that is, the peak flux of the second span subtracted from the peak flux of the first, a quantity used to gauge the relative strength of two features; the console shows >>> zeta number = -2.0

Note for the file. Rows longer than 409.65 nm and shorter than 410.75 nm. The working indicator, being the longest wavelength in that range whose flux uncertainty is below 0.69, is 410.1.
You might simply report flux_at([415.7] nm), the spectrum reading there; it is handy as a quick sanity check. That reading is 7.62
